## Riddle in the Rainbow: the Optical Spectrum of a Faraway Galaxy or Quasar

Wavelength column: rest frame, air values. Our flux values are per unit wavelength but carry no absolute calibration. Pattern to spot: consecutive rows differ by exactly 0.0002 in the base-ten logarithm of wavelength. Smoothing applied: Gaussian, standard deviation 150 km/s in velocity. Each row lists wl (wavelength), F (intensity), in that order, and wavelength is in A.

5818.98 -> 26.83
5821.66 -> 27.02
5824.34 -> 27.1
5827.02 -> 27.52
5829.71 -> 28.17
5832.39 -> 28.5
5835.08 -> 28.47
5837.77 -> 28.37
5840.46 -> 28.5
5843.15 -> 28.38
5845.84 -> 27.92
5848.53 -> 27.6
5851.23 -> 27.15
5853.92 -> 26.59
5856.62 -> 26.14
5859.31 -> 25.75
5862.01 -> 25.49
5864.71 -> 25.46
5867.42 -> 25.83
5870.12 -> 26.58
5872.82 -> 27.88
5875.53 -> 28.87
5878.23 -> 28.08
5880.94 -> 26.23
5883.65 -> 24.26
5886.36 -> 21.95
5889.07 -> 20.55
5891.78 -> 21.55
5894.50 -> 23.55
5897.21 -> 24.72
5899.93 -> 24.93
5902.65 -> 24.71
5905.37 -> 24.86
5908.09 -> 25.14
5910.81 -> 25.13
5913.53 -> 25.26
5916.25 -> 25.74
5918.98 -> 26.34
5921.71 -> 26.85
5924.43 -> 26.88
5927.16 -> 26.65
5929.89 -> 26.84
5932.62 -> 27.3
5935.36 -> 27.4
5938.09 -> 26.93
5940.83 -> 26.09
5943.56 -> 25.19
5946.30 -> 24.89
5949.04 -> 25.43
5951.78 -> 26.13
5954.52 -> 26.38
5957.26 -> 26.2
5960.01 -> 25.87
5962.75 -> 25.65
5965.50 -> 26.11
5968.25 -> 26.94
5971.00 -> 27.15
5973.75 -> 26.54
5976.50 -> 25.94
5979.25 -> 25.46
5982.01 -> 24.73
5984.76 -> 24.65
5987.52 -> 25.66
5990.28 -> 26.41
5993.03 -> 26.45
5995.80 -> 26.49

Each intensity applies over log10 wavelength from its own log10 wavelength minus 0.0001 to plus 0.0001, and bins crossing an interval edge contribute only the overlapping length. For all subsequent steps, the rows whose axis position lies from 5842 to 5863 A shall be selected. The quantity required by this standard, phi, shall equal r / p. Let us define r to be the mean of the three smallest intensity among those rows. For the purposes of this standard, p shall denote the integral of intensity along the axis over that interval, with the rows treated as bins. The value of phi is 0.046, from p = 565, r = 25.8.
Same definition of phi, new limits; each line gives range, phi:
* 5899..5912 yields 0.077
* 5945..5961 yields 0.061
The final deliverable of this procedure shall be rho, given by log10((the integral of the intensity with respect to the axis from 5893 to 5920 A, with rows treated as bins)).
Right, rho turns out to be 2.83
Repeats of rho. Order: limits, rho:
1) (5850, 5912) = 3.20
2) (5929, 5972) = 3.05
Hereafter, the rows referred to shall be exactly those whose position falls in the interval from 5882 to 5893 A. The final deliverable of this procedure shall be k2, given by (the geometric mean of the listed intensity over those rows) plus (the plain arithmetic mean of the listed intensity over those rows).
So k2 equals 44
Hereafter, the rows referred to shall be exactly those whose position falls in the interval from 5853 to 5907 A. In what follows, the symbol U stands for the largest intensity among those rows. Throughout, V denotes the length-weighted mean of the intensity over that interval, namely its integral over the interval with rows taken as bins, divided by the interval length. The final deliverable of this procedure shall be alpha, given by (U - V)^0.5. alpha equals 1.92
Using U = 28.87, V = 25.2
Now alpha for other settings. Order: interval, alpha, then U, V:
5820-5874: 1.13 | 28.5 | 27.2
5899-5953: 1.21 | 27.4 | 25.9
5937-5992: 1.11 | 27.15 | 25.9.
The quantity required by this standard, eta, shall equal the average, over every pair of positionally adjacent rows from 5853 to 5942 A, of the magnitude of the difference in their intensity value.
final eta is 0.69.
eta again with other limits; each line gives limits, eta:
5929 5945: 0.55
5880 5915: 0.90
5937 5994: 0.50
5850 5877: 0.57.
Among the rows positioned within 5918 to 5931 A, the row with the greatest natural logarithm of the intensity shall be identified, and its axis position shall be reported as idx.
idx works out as 5924.43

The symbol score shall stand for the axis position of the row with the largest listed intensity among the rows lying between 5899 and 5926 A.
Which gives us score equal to 5924.43 A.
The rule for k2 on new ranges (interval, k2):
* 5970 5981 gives 53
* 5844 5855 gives 55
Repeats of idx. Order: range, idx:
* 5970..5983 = 5971.00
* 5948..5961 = 5954.52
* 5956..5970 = 5968.25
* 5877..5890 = 5878.23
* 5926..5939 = 5935.36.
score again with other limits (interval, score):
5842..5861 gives 5843.15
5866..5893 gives 5875.53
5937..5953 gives 5938.09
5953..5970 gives 5968.25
